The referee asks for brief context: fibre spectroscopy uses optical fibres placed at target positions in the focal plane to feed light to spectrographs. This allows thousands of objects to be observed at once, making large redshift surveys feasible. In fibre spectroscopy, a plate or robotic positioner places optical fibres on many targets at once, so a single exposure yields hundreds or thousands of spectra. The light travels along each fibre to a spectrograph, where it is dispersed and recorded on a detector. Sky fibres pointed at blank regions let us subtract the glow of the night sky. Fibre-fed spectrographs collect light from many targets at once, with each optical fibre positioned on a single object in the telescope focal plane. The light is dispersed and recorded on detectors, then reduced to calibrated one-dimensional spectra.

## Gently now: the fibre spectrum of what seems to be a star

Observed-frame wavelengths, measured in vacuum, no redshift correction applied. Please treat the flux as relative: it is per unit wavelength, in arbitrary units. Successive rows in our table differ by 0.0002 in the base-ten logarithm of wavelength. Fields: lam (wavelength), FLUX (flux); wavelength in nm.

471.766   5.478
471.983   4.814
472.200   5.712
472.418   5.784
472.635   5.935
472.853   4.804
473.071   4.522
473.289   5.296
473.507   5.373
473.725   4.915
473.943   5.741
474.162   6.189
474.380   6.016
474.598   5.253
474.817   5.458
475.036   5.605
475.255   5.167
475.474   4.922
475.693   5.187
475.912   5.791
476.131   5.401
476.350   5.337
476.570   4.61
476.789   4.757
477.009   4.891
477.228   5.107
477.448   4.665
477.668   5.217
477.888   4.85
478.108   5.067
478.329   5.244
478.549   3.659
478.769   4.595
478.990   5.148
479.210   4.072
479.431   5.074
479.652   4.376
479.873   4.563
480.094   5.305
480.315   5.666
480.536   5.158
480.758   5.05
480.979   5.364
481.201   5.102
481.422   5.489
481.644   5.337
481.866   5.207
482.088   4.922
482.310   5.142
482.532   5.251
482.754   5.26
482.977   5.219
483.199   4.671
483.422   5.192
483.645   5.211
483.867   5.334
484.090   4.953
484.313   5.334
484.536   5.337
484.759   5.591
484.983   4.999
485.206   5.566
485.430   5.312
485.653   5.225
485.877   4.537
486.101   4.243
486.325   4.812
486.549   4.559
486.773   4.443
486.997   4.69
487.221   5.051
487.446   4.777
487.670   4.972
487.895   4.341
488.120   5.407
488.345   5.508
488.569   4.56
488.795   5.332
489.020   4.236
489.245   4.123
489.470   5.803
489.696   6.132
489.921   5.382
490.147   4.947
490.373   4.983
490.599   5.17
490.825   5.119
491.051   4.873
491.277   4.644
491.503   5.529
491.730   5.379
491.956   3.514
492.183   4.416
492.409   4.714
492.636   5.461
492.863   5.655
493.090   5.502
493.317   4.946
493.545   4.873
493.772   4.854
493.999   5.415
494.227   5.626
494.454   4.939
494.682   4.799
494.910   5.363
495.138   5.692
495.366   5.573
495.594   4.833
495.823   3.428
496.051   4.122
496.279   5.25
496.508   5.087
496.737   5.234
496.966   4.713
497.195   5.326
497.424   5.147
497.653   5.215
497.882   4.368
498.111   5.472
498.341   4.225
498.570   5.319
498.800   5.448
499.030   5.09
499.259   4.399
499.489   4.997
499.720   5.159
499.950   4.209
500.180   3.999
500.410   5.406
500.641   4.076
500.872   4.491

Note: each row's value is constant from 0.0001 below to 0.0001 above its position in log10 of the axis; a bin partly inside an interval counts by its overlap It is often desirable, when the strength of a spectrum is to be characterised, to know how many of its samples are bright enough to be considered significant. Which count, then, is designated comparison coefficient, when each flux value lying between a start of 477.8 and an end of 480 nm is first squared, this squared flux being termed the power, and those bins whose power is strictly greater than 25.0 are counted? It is 4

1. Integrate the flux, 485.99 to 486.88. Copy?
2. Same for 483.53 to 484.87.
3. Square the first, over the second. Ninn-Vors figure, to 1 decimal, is 2.3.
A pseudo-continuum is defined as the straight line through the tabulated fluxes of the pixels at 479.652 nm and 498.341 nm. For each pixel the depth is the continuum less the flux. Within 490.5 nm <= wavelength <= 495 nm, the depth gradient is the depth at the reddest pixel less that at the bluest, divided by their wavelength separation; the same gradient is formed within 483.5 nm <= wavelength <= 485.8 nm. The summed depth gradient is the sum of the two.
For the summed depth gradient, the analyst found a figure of -0.07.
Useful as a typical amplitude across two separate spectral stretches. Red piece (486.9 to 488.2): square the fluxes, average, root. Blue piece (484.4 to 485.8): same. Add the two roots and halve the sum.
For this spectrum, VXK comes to 5.1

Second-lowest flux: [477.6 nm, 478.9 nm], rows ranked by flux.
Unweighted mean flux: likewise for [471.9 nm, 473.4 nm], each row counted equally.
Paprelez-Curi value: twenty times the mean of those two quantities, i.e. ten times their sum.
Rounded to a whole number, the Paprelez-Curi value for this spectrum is 99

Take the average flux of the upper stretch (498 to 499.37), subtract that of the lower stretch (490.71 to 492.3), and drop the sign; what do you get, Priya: 0.21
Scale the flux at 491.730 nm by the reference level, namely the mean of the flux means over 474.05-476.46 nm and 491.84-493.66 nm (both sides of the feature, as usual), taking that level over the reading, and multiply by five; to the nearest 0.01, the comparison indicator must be 4.82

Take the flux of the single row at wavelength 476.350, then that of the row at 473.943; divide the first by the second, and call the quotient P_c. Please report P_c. 0.93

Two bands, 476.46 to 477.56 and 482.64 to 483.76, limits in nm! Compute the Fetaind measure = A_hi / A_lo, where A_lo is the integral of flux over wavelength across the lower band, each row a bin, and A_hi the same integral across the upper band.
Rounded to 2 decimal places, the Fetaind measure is 1.08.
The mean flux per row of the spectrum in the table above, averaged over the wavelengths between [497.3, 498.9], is 5.03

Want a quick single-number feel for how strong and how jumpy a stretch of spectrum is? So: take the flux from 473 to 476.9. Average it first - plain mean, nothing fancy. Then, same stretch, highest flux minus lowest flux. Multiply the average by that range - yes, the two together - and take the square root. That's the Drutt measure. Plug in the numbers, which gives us 3.0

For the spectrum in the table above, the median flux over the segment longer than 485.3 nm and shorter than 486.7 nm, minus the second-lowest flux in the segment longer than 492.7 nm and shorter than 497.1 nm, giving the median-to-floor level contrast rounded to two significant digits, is 0.56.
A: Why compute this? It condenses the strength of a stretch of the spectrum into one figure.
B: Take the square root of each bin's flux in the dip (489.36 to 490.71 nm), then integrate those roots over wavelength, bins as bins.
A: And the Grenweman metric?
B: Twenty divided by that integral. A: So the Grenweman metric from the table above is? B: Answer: 6.4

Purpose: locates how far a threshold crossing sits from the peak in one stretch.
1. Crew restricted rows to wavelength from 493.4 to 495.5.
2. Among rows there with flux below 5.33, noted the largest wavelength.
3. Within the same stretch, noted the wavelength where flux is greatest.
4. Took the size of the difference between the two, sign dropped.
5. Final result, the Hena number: 0.46 nm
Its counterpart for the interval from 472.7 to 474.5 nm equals 0.44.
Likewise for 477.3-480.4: 0.22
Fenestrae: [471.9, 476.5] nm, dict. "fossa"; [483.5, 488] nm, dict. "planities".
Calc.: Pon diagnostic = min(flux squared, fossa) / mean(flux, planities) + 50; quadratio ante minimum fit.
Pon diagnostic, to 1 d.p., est 54.1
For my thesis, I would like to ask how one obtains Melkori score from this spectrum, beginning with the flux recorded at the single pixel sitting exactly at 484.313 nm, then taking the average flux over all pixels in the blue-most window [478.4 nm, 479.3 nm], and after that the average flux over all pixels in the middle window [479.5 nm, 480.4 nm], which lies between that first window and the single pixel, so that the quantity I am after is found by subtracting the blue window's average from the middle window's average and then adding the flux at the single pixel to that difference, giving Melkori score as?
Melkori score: 5.9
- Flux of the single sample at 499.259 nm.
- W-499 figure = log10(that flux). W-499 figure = 0.64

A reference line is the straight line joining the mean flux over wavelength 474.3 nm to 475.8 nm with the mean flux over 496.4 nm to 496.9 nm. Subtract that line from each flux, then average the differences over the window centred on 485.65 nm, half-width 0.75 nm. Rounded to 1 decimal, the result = -0.3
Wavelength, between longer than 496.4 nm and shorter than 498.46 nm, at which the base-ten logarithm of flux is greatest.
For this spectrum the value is 498.111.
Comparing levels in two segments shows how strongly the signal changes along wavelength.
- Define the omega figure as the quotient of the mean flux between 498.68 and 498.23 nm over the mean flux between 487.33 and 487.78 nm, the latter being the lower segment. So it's 0.98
